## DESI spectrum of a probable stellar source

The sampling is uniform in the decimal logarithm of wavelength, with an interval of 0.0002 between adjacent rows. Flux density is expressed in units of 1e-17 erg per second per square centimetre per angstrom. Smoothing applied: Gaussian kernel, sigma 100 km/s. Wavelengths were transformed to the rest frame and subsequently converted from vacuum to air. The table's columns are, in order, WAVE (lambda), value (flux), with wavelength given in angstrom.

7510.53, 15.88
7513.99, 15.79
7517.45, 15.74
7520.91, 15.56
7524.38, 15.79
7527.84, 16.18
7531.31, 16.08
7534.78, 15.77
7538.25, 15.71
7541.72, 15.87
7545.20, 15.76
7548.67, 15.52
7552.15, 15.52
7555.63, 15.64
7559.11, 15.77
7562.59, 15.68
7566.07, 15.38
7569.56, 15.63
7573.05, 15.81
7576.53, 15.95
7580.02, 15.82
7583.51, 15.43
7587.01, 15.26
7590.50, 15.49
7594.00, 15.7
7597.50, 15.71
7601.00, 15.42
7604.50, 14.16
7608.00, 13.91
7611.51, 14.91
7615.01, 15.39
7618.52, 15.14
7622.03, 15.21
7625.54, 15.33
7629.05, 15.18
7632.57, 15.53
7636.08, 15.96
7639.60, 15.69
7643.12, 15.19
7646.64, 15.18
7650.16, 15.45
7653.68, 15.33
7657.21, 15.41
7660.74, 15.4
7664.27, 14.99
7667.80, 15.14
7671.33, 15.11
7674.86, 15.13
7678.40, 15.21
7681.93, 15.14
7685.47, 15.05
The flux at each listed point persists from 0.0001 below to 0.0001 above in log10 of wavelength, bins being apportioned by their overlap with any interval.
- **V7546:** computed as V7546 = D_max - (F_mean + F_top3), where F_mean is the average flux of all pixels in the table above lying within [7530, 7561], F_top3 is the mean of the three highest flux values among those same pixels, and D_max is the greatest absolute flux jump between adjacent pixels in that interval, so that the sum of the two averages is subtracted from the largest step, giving -31.3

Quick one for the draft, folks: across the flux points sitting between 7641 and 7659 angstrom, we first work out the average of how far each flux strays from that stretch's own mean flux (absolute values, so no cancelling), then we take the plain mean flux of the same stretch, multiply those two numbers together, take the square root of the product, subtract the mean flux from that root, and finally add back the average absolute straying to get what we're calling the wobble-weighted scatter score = -14.0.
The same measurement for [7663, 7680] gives -14.2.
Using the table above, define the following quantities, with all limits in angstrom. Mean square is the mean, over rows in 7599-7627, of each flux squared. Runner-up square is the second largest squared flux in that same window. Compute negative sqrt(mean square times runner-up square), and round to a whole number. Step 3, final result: -230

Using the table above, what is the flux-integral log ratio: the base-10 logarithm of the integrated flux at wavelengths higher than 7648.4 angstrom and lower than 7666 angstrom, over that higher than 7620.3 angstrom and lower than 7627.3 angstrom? 0.40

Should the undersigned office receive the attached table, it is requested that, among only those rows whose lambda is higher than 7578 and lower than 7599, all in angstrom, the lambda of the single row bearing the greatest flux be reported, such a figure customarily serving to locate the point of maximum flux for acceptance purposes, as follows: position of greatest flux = 7580.02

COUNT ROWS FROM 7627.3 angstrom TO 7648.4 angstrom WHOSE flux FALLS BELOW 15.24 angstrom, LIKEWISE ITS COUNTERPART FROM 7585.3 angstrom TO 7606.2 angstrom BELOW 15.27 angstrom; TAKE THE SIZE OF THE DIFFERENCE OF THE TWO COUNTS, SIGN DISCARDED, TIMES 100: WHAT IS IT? 100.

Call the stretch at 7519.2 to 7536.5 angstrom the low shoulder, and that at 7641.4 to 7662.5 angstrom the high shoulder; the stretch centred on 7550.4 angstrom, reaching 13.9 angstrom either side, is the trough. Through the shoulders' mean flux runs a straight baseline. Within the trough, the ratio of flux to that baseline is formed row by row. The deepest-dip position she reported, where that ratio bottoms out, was 7548.67 angstrom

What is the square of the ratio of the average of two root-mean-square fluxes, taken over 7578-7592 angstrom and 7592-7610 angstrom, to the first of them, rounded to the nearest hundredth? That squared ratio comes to 0.97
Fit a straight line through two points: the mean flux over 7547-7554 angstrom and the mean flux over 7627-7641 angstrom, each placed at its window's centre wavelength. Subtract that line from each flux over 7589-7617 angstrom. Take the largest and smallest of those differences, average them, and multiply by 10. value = -7.5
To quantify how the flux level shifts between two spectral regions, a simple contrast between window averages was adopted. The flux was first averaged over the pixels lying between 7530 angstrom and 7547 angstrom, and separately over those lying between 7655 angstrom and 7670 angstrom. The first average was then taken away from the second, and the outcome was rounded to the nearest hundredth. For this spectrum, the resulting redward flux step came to -0.60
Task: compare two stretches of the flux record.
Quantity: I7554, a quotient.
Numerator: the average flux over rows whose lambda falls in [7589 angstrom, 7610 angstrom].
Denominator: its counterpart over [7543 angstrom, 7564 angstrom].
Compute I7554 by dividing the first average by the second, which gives 0.96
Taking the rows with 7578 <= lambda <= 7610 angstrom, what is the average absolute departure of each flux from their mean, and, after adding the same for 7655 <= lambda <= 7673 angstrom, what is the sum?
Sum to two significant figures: 0.68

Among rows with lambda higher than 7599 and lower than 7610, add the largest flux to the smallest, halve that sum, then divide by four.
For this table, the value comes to 3.67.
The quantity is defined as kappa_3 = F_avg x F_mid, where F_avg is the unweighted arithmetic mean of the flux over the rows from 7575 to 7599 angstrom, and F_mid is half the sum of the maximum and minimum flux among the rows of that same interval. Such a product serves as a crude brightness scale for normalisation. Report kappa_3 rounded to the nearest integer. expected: 244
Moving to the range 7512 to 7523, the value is 246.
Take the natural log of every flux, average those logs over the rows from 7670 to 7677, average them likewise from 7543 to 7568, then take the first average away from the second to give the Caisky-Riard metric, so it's 0.032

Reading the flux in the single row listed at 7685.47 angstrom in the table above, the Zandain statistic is 15.05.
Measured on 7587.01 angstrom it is 15.26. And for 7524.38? 15.79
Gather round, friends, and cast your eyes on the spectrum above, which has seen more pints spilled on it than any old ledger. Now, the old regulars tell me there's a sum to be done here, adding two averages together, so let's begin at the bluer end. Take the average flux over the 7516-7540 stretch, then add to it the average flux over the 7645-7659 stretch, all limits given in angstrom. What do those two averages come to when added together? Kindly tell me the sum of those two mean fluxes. 31.2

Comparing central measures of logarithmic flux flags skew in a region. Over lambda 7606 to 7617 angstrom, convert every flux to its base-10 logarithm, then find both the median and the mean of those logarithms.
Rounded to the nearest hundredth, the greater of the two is 1.17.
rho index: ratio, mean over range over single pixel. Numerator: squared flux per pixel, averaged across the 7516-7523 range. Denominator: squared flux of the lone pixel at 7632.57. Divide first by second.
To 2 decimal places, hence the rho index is 1.02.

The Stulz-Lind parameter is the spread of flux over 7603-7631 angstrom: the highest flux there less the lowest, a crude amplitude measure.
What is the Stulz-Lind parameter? 1.48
